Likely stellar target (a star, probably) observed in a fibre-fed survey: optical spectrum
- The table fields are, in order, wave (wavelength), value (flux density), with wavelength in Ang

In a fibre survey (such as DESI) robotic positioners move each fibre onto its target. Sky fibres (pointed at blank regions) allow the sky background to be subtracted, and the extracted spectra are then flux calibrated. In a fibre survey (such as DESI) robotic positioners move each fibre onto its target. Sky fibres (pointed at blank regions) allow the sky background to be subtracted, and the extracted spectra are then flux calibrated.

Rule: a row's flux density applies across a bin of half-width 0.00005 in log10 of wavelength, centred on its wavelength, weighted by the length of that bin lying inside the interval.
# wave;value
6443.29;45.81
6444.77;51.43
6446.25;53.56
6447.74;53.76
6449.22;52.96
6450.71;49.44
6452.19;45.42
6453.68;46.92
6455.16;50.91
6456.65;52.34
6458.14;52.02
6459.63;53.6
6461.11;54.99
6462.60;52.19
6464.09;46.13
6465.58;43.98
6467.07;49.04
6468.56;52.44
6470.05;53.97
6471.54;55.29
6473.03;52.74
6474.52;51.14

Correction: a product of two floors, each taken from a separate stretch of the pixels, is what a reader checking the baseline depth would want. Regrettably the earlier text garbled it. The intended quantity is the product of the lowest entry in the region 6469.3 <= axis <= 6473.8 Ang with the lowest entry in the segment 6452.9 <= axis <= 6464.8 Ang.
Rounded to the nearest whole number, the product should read 2433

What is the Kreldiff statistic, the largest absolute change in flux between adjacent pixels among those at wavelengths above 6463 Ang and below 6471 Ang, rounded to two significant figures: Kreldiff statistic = 5.1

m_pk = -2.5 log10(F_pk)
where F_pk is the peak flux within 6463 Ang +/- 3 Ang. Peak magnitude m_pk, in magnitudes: -4.35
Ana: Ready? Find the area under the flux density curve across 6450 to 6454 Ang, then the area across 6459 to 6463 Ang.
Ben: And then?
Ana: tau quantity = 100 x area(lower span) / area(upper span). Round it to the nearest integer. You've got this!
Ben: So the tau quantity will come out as 88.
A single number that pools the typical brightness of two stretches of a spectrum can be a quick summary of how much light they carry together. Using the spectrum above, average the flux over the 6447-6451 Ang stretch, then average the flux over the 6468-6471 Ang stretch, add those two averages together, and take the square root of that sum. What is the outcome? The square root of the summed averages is 10.3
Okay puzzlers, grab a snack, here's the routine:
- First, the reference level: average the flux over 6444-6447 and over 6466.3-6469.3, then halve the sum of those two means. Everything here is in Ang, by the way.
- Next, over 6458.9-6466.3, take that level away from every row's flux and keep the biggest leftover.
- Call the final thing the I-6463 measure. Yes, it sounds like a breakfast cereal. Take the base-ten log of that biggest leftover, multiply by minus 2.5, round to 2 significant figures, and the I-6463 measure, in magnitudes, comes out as -1.3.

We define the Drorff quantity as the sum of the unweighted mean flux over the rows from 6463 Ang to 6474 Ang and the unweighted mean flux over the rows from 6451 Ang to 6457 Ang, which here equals 99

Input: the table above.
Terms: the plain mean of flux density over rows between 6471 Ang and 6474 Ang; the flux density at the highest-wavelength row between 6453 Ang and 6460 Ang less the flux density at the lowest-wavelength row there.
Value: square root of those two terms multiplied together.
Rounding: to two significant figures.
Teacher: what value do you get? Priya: 19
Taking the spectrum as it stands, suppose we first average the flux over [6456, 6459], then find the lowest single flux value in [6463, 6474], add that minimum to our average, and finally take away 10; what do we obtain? 86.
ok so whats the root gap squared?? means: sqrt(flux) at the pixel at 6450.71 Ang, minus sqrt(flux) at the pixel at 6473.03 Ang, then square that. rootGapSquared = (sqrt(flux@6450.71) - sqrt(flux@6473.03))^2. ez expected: 0.05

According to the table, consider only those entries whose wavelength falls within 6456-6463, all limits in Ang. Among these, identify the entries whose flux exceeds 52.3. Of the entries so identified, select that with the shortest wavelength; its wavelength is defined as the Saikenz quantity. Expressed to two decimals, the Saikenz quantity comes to 6456.65 Ang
